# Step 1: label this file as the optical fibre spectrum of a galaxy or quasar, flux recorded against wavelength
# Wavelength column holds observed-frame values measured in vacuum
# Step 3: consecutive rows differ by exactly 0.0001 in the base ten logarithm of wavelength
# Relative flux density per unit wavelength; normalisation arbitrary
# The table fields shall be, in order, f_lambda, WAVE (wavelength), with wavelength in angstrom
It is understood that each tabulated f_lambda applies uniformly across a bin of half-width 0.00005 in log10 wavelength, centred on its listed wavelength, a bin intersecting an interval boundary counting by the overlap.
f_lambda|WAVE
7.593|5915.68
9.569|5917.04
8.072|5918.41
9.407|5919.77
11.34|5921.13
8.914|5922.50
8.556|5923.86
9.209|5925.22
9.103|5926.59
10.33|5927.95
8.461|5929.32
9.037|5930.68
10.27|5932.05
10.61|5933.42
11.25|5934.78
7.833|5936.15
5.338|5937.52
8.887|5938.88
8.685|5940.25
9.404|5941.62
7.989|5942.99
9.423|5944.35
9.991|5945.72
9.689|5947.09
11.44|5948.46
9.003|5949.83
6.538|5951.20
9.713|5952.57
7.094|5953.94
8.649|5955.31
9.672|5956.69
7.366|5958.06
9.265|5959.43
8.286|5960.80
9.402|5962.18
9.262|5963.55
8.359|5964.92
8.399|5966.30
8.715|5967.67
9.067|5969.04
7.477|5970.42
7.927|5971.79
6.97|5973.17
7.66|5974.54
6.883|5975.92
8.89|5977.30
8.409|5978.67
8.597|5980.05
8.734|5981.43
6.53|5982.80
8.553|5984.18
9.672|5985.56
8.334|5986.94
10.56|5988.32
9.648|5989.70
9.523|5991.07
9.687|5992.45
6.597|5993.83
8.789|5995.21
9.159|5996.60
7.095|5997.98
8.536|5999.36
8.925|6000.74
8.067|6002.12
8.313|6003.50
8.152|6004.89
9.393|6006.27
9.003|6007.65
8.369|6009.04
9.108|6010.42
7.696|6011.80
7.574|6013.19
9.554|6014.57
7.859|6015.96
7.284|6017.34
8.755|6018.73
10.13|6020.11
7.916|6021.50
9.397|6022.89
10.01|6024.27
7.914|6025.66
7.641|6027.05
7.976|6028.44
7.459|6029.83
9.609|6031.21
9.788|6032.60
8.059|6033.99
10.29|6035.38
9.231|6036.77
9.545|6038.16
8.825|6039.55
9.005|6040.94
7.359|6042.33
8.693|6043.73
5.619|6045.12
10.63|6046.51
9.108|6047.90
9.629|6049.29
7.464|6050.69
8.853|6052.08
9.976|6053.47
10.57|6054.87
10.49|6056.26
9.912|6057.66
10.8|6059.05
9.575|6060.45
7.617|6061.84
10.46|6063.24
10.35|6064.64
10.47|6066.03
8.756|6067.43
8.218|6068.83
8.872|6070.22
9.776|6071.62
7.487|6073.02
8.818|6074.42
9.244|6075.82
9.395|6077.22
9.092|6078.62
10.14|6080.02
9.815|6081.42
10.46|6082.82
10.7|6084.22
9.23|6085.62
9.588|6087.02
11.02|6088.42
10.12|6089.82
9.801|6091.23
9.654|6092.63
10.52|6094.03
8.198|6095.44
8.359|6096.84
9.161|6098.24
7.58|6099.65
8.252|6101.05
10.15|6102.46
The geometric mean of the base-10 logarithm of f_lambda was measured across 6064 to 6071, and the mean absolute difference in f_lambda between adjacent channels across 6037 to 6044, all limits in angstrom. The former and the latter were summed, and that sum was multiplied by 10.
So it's 19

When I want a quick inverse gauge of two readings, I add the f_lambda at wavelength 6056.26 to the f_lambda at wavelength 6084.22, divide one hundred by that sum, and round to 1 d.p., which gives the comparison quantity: 4.7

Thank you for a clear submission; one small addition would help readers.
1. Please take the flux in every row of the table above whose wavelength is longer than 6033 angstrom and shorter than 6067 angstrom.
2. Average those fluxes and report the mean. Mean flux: 9.3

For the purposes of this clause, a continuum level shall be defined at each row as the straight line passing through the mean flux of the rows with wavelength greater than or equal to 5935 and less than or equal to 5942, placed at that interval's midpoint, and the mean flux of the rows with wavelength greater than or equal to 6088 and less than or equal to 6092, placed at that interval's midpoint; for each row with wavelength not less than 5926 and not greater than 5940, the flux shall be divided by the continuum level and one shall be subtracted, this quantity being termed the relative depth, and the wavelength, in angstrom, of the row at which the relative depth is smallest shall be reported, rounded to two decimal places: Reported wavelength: 5937.52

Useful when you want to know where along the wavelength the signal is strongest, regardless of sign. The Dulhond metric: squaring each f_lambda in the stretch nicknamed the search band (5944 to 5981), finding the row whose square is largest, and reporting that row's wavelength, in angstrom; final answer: 5948.46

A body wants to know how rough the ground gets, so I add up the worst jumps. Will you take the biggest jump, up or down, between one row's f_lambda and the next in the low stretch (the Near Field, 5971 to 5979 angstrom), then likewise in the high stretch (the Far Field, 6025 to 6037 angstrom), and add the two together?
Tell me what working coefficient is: 4.2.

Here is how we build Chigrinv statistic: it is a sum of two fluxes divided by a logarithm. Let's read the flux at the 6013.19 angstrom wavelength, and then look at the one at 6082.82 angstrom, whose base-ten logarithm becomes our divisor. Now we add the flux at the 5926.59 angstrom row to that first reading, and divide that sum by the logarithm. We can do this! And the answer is 16.4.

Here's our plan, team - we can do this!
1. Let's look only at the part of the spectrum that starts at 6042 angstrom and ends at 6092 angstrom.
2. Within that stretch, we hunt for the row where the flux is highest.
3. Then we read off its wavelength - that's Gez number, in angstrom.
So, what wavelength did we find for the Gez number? 6088.42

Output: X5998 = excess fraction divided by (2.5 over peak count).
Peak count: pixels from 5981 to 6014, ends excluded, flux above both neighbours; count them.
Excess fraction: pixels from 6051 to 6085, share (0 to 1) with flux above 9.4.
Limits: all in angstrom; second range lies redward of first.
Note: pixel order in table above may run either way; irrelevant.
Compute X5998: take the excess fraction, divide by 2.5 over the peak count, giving 1.9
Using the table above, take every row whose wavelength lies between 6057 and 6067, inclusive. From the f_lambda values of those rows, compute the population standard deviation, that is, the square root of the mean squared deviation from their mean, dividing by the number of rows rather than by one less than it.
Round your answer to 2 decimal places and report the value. 1.00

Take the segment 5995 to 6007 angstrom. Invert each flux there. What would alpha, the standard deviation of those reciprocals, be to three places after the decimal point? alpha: 0.010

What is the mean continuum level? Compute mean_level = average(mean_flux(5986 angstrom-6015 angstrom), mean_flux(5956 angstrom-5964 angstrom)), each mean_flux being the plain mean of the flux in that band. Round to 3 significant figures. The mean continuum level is 8.77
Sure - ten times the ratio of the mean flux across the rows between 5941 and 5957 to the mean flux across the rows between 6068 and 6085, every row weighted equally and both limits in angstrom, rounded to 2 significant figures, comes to 9.7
